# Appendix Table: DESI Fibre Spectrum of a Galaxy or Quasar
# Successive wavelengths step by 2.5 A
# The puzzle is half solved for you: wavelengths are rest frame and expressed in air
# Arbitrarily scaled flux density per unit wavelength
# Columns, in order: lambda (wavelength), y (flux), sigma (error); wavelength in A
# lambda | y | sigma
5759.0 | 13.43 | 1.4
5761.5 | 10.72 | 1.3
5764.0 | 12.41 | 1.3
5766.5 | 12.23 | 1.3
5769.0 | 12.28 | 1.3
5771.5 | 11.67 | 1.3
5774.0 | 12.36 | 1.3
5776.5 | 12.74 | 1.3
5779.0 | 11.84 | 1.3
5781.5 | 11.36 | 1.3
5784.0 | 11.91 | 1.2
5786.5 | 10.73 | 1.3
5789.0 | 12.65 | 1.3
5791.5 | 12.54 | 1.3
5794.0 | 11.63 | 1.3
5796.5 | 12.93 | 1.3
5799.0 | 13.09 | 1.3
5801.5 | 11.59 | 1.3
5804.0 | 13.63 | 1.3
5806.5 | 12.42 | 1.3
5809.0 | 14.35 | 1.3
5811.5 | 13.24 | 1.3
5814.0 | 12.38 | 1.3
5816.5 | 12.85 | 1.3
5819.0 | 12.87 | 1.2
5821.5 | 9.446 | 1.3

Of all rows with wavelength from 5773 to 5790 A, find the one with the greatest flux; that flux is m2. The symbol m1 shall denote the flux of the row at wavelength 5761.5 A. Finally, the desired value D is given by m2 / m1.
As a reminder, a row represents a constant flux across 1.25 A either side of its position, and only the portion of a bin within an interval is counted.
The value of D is 1.19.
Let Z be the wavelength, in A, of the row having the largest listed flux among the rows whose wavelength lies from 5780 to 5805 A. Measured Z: 5804.0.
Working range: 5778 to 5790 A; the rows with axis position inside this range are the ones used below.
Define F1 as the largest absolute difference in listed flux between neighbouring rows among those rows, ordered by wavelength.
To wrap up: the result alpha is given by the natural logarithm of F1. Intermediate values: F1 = 1.92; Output 0.65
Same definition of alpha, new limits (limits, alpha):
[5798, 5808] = 0.71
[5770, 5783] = -0.11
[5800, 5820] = 0.71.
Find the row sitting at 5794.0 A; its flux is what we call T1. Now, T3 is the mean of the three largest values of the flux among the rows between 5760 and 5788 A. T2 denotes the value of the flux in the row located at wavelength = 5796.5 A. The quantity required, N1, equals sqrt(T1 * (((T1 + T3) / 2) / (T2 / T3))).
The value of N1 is 11.6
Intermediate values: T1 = 11.63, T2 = 12.93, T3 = 12.5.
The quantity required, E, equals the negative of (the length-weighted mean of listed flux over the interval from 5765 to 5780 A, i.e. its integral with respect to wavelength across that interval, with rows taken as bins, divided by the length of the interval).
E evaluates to -12.2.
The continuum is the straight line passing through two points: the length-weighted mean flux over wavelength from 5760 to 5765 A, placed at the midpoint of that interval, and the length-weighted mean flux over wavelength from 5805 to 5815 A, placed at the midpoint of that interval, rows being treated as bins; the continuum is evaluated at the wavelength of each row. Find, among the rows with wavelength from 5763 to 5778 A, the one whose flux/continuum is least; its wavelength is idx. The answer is 5771.5 A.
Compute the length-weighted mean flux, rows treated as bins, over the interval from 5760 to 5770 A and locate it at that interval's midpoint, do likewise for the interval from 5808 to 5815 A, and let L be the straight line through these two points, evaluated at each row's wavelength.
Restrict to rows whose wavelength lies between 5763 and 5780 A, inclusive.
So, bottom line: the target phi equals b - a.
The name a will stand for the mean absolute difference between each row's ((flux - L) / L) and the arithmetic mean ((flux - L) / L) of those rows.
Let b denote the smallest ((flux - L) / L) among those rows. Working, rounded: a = 0.0270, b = -0.04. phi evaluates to -0.07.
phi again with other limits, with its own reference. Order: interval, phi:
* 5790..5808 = -0.16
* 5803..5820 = -0.12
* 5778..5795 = -0.19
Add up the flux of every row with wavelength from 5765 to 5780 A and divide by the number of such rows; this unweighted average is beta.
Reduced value 12.19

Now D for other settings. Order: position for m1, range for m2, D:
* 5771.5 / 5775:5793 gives 1.09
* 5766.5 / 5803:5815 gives 1.17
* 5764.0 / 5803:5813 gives 1.16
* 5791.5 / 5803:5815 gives 1.14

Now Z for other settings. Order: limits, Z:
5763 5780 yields 5776.5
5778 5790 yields 5789.0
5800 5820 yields 5809.0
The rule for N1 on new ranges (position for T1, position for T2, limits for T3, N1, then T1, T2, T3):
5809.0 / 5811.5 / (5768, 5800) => 13.8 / 14.35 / 13.24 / 12.9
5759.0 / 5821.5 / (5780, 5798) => 15.4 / 13.43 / 9.446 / 12.7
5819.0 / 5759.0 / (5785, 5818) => 13.2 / 12.87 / 13.43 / 13.7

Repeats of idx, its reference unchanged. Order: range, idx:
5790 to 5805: 5801.5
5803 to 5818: 5814.0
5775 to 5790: 5786.5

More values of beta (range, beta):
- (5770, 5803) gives 12.08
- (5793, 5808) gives 12.55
